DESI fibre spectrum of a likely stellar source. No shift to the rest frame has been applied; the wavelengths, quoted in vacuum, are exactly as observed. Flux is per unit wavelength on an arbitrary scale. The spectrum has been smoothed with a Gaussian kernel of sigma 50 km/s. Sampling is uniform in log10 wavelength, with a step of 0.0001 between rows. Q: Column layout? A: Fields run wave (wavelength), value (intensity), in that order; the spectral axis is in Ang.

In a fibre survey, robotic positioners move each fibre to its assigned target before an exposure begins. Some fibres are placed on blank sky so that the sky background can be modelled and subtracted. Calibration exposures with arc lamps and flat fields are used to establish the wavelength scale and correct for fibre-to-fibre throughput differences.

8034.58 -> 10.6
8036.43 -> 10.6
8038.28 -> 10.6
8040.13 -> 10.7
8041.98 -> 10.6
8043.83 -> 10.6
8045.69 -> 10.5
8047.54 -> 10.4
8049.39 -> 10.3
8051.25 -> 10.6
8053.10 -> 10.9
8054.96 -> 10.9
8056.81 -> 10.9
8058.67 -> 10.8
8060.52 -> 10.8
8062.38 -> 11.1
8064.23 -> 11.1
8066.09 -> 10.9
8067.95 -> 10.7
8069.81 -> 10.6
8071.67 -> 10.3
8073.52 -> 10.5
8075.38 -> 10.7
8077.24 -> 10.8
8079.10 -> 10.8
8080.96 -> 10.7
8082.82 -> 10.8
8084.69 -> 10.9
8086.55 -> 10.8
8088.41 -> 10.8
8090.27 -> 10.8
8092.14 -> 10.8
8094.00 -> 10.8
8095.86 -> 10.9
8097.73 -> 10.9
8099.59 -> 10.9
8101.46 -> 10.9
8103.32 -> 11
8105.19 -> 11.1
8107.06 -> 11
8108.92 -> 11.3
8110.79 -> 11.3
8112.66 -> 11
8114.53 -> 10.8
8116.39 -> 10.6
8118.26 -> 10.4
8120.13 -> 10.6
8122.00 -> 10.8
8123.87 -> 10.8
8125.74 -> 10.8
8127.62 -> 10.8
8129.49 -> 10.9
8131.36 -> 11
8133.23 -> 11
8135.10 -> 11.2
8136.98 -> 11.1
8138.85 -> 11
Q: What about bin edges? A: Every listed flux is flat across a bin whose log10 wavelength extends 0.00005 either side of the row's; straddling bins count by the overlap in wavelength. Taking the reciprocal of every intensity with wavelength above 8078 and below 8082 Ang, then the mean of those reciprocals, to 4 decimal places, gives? 0.0930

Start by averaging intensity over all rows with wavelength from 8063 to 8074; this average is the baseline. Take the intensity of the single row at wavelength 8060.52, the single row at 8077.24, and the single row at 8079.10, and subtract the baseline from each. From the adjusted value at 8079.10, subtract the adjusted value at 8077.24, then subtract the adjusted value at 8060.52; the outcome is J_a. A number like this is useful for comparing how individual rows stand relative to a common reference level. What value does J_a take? -0.1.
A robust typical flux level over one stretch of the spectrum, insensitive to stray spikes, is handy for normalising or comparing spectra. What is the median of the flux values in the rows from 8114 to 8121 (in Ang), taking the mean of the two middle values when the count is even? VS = 10.6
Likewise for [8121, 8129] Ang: 10.8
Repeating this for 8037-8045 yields 10.6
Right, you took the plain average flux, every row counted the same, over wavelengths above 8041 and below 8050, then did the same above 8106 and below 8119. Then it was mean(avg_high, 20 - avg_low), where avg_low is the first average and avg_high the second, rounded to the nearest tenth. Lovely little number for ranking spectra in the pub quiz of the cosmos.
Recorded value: 10.2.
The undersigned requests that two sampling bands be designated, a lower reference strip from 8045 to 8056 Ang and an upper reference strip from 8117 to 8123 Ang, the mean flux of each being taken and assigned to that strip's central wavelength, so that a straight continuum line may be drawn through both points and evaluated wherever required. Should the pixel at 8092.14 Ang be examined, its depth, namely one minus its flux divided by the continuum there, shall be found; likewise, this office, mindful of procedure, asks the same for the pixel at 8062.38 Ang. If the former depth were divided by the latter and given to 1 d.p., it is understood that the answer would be 0.4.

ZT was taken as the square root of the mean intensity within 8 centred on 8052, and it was 3.27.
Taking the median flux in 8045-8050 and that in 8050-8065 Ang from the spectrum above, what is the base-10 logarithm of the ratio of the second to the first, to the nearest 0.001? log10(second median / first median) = 0.020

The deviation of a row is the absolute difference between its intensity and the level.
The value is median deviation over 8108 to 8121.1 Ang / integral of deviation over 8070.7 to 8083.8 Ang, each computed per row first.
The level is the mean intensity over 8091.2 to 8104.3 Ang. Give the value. 0.096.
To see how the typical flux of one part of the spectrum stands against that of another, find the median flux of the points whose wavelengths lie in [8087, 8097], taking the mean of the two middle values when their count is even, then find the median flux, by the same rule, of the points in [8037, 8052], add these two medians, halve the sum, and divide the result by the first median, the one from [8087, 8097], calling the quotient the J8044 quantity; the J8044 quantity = 0.99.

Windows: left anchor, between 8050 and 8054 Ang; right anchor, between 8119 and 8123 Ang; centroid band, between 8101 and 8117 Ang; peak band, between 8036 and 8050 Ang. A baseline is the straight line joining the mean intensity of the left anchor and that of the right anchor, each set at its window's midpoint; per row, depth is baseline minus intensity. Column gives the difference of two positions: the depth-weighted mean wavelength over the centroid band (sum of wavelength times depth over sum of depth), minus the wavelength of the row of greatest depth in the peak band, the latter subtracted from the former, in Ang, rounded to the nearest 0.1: 58.4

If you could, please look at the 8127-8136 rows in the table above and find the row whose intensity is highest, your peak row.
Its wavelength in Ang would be 8135.10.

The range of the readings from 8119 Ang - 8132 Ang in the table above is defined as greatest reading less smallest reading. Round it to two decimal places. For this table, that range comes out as 0.40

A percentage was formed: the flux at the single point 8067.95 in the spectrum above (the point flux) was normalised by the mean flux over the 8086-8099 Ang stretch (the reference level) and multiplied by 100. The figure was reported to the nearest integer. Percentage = 99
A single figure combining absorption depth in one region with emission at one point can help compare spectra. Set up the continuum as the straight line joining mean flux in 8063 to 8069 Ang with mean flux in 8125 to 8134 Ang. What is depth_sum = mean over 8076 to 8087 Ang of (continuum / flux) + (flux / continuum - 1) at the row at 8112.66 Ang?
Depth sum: 1.02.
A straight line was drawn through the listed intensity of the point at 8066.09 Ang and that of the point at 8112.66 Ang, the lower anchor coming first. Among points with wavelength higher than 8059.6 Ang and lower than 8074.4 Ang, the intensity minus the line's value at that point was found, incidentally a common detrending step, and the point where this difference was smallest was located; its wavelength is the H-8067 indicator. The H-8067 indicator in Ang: 8071.67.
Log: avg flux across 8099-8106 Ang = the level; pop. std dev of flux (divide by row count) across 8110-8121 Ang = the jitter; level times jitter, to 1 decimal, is 3.3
